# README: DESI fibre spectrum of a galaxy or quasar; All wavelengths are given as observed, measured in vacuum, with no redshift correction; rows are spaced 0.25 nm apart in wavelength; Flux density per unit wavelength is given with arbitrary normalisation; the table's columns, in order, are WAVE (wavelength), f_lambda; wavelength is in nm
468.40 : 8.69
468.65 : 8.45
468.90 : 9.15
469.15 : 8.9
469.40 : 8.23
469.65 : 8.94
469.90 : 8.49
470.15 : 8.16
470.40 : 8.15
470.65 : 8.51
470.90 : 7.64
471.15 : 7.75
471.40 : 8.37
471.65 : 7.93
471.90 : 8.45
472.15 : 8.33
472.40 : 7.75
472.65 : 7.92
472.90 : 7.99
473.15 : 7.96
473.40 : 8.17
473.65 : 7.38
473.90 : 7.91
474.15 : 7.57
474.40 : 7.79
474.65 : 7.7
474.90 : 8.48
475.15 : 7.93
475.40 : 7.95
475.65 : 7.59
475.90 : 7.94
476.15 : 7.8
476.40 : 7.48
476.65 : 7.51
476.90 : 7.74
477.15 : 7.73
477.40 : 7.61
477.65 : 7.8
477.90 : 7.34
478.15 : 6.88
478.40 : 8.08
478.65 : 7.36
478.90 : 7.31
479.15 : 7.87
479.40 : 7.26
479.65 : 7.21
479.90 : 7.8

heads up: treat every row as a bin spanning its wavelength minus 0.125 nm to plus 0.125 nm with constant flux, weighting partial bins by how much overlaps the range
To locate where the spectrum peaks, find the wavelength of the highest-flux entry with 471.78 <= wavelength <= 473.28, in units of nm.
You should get 471.90 nm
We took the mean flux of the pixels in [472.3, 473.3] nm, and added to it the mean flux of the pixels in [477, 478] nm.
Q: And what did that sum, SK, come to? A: 15.5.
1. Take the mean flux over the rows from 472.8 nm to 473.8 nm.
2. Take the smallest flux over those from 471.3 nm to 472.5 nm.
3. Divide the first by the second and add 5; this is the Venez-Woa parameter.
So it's 6.016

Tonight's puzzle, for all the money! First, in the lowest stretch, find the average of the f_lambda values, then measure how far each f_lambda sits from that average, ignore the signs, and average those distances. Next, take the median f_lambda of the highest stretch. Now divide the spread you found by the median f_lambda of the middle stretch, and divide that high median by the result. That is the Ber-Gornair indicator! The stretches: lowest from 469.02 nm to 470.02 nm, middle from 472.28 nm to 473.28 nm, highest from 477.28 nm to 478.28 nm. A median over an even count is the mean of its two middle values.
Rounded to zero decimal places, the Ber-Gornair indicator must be 212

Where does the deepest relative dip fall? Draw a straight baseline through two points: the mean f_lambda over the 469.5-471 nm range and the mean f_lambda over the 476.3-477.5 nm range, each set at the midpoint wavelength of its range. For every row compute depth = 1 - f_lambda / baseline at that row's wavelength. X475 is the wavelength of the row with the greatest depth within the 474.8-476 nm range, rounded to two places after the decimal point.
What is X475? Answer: 475.65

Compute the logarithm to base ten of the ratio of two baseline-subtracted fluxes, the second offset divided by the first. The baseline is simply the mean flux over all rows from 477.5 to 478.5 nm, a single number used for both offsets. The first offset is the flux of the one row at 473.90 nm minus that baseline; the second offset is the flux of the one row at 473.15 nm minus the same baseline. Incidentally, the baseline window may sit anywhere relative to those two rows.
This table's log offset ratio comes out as 0.05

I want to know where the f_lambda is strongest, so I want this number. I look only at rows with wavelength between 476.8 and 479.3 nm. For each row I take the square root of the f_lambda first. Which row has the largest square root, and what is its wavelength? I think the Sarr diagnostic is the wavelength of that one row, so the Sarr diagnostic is 478.40 nm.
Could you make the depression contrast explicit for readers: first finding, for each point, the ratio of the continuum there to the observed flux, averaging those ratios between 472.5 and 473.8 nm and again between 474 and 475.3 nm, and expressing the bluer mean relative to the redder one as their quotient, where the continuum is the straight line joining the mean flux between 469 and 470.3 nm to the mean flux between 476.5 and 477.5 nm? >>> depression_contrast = 1.024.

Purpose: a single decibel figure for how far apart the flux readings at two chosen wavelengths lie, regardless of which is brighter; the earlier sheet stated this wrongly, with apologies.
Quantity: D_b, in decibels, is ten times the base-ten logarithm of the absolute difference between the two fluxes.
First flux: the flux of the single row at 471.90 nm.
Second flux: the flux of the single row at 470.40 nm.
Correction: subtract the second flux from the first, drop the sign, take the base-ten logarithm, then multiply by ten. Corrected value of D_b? -5.2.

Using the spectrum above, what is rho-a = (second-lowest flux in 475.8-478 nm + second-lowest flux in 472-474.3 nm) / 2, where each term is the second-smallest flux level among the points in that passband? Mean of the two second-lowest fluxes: 7.5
